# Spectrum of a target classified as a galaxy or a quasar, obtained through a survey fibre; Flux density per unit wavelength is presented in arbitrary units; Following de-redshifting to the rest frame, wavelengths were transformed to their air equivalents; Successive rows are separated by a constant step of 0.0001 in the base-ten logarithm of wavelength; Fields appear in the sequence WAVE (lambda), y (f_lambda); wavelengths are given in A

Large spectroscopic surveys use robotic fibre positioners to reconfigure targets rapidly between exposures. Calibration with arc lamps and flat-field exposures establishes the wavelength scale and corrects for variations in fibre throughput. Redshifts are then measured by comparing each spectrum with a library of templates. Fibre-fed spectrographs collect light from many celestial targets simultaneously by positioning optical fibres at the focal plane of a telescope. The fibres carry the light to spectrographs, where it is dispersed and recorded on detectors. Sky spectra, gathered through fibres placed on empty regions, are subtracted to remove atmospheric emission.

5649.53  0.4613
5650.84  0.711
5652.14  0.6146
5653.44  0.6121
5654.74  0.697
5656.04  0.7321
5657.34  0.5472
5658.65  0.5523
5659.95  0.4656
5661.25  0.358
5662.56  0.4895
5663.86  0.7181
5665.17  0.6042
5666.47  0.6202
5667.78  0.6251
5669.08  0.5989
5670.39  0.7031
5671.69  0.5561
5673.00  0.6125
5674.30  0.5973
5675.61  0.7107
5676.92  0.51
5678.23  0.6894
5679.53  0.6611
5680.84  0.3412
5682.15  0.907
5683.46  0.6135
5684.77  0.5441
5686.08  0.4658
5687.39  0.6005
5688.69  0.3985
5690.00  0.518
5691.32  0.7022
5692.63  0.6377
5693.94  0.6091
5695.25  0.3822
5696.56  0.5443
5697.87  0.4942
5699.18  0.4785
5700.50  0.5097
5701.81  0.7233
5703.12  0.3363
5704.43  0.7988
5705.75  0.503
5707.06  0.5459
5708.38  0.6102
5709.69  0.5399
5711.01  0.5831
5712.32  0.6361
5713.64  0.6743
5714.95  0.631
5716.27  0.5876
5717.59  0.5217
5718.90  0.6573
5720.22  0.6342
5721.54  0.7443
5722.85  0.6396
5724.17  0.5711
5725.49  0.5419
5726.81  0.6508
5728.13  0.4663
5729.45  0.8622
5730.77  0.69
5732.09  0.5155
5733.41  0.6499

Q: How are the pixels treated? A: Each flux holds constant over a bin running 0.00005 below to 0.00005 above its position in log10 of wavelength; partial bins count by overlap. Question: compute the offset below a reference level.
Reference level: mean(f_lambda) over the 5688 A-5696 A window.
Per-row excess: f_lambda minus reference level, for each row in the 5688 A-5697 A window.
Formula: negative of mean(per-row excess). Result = 0.000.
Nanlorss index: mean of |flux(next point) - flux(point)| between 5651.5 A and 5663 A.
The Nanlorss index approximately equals 0.08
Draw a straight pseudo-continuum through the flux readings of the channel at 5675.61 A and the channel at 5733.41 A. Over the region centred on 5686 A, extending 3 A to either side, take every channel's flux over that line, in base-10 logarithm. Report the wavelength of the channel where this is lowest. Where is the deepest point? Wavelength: 5688.69 A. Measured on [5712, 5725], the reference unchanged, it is 5717.59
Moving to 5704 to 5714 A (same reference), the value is 5705.75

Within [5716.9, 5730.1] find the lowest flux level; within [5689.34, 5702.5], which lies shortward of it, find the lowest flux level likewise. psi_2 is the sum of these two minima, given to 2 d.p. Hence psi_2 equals 0.85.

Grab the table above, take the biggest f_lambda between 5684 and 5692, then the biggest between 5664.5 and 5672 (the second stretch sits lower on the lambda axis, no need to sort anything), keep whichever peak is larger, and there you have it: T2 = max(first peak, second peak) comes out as 0.70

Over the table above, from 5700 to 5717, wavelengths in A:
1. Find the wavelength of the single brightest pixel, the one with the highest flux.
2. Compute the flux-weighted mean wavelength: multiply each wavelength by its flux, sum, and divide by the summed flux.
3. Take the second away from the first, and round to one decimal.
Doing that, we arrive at -4.1 A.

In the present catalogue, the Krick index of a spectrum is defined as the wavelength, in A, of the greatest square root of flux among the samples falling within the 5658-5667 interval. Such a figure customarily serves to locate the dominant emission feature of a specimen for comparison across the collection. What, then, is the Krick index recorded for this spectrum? 5663.86 A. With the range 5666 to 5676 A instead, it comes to 5675.61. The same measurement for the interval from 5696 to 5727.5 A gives 5704.43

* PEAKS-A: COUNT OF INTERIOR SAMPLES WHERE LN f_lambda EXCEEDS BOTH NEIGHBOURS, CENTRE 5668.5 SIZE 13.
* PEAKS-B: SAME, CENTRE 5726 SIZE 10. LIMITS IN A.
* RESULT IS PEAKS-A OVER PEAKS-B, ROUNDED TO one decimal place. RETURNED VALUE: 2.0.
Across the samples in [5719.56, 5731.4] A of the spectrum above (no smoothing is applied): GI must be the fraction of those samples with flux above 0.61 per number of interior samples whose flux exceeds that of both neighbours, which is 0.22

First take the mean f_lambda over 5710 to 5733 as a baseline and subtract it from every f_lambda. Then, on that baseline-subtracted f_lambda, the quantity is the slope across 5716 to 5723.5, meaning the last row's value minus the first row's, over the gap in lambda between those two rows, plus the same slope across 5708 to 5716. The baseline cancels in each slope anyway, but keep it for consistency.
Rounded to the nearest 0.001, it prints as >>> 0.011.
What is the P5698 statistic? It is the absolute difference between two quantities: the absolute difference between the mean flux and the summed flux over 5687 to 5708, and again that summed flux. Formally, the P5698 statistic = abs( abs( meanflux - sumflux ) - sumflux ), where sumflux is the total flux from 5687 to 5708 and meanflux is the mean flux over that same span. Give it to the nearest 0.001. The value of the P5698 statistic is 0.549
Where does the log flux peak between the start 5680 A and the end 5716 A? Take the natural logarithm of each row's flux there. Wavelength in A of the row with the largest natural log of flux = 5682.15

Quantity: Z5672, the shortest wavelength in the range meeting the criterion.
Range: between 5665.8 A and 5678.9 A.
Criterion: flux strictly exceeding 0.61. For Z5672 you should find 5666.47 A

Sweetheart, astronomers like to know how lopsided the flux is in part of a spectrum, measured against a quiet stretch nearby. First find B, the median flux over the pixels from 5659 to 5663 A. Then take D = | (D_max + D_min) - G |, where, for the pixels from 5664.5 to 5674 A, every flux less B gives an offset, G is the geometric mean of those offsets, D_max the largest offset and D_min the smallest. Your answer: 0.18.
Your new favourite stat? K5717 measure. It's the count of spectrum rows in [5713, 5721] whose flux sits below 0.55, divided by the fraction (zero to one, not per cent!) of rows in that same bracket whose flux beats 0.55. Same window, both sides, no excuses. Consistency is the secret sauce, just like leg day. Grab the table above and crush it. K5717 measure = 1.2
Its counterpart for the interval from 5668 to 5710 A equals 28.2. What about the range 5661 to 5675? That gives 2.4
